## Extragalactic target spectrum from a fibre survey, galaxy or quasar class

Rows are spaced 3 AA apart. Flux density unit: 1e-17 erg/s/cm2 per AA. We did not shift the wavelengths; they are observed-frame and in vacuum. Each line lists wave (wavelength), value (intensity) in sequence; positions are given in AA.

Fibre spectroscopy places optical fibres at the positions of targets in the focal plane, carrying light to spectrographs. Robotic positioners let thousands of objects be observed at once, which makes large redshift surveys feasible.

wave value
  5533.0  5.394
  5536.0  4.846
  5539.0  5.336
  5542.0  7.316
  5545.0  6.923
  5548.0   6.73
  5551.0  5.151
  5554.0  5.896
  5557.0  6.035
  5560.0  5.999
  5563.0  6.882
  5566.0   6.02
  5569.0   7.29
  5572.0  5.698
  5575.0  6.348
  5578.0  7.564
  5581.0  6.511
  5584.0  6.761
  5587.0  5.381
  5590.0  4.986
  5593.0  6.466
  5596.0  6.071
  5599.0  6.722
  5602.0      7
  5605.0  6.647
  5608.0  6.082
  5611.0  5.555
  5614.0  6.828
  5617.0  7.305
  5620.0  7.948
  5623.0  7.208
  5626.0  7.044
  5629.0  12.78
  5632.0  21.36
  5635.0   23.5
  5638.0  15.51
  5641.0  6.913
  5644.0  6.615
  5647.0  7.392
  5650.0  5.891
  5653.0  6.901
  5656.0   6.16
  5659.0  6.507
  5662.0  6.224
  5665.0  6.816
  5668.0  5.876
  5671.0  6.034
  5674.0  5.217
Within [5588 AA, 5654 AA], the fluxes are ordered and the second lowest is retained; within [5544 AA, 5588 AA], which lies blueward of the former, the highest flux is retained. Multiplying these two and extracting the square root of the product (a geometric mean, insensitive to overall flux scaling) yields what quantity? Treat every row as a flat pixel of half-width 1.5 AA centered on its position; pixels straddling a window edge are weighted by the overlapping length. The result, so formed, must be 6.5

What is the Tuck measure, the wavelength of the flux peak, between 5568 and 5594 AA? 5578.0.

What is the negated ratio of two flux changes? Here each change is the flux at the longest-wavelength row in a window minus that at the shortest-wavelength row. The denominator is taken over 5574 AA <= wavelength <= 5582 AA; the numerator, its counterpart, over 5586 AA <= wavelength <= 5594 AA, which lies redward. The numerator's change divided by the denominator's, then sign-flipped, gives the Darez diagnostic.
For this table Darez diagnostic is -6.7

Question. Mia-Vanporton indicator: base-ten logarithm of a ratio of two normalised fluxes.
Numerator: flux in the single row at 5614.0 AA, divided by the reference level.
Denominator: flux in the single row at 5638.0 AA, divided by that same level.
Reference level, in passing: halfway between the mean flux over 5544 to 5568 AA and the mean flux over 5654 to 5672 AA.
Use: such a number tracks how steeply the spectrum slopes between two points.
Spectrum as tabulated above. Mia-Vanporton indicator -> -0.36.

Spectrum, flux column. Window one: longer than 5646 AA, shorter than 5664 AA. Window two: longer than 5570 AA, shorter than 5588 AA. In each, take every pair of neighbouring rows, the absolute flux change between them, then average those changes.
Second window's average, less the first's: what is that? 0.13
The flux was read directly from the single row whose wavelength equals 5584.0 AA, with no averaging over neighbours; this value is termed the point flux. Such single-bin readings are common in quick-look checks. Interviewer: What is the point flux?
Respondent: 6.761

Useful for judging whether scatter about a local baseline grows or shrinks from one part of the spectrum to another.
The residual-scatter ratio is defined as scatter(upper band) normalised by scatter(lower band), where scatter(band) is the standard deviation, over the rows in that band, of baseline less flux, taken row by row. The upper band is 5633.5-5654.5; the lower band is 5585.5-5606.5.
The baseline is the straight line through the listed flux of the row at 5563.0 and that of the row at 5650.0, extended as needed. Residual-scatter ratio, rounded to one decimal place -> 8.2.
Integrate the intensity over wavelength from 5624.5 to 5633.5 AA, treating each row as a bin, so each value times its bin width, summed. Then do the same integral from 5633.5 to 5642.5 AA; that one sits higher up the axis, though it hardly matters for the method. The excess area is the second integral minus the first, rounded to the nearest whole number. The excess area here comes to 14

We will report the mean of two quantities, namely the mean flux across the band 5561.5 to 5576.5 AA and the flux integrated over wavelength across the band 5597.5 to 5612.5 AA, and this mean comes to 51.2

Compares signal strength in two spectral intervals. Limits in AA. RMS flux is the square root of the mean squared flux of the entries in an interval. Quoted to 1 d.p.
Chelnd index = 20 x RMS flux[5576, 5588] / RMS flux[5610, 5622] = 19.0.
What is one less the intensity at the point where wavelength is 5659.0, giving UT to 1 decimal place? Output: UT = -5.5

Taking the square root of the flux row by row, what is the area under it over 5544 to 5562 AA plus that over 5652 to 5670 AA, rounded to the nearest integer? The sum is 90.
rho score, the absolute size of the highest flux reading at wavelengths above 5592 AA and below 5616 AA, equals 7.0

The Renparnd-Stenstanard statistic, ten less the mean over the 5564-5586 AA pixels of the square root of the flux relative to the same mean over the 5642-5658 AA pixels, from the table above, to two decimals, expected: 9.00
